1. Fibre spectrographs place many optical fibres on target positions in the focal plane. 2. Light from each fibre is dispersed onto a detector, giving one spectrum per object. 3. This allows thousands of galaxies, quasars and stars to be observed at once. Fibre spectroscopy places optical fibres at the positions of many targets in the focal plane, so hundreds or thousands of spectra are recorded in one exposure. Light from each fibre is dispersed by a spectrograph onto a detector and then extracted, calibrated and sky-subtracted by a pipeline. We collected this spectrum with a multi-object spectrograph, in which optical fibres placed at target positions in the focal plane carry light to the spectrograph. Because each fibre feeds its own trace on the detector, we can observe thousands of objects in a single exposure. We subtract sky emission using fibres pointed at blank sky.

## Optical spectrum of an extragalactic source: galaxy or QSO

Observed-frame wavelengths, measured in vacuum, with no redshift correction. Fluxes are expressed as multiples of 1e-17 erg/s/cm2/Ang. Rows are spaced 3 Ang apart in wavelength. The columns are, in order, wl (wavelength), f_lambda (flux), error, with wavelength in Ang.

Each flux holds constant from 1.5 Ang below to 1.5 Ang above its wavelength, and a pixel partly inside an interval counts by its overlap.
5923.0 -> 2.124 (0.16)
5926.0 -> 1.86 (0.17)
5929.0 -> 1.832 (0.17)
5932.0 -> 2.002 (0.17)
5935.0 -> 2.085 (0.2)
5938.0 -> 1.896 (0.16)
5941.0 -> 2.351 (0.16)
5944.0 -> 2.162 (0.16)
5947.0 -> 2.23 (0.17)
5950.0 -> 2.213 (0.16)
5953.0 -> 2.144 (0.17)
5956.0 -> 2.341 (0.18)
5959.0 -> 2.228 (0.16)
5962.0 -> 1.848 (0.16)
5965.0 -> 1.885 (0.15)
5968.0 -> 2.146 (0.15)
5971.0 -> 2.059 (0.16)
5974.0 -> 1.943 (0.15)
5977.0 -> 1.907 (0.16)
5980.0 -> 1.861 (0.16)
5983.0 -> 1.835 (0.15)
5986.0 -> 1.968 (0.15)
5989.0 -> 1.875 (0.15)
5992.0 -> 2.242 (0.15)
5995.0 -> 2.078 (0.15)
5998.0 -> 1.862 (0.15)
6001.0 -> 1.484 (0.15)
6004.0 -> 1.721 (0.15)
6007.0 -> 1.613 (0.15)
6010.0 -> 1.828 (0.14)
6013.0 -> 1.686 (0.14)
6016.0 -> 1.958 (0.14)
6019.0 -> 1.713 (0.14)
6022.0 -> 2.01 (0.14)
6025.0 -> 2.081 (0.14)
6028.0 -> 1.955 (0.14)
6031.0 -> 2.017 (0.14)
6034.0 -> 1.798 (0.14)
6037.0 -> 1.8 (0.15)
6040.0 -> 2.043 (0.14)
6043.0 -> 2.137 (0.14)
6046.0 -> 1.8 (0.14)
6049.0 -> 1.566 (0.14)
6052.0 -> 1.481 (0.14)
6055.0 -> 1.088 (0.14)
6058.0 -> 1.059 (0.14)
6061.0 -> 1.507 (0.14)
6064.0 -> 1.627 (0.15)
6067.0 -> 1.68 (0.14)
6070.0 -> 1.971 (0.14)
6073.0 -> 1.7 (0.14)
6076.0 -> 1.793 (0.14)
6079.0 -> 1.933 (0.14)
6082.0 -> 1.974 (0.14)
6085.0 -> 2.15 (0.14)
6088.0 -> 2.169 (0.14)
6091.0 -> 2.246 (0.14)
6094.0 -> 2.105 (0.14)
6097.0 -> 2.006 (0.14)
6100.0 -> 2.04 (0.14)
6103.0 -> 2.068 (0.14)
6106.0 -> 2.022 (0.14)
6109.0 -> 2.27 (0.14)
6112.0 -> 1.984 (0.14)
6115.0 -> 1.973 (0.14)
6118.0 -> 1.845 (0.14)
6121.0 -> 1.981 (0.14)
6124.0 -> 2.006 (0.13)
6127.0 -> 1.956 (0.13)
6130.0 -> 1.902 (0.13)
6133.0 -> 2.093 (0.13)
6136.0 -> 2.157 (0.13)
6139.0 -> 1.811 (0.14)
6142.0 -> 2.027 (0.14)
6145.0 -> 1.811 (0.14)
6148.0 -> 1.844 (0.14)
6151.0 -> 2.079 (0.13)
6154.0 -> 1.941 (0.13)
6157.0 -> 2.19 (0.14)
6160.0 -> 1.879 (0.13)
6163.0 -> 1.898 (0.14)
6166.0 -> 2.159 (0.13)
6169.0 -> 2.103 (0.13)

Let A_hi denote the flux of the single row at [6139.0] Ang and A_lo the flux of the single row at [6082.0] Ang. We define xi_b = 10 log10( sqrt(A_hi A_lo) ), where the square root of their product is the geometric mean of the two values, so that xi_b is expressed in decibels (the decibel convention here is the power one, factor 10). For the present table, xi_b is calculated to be 2.8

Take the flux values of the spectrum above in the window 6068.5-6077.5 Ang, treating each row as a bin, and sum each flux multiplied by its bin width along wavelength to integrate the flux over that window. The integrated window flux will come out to 16.4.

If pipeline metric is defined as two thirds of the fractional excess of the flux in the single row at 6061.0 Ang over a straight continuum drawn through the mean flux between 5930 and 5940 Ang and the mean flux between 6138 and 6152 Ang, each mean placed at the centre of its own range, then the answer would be -0.15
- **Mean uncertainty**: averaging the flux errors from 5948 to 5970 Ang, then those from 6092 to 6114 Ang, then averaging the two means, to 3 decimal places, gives 0.151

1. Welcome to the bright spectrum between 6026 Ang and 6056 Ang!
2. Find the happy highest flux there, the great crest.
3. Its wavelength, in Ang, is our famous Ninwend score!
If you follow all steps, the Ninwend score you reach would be 6043.0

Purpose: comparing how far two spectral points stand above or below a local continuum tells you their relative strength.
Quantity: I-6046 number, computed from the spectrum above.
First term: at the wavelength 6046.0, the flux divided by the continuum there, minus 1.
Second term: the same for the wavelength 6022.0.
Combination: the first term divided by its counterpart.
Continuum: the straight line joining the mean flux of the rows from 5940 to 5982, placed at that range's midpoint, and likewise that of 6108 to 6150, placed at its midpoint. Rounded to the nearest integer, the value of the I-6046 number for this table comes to 6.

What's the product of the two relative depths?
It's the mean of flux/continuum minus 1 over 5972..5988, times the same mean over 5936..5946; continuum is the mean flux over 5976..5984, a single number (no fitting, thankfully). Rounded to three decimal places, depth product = 0.003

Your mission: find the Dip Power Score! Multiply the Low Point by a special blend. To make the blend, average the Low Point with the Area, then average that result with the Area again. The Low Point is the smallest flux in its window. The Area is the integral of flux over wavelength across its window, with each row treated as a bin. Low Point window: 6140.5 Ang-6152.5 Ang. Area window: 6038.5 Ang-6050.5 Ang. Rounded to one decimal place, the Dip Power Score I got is 31.6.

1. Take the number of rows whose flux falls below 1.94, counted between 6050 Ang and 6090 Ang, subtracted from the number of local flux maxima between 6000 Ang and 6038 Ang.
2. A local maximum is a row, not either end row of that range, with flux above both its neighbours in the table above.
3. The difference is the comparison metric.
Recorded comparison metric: -4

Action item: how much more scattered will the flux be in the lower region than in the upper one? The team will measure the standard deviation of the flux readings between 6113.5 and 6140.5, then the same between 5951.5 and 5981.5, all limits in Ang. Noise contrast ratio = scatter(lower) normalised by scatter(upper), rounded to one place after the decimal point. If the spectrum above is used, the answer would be 1.6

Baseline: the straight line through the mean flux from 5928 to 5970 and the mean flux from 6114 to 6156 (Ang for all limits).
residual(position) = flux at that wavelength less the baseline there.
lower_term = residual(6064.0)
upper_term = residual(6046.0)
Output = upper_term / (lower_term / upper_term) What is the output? -0.13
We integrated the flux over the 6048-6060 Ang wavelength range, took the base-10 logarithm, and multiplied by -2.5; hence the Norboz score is -2.98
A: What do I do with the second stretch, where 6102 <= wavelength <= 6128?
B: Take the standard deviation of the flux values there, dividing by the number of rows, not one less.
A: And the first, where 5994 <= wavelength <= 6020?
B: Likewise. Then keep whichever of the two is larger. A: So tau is 0.17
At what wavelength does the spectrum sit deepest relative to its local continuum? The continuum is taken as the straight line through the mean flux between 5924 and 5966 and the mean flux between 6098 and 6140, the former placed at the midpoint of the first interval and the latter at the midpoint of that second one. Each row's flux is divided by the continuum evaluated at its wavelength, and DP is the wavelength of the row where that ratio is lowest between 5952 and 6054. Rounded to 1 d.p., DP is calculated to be 6001.0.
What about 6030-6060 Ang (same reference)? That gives 6058.0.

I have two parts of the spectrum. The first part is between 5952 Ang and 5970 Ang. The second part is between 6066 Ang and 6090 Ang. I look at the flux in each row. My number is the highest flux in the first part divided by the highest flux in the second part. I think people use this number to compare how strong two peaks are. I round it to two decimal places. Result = 1.08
